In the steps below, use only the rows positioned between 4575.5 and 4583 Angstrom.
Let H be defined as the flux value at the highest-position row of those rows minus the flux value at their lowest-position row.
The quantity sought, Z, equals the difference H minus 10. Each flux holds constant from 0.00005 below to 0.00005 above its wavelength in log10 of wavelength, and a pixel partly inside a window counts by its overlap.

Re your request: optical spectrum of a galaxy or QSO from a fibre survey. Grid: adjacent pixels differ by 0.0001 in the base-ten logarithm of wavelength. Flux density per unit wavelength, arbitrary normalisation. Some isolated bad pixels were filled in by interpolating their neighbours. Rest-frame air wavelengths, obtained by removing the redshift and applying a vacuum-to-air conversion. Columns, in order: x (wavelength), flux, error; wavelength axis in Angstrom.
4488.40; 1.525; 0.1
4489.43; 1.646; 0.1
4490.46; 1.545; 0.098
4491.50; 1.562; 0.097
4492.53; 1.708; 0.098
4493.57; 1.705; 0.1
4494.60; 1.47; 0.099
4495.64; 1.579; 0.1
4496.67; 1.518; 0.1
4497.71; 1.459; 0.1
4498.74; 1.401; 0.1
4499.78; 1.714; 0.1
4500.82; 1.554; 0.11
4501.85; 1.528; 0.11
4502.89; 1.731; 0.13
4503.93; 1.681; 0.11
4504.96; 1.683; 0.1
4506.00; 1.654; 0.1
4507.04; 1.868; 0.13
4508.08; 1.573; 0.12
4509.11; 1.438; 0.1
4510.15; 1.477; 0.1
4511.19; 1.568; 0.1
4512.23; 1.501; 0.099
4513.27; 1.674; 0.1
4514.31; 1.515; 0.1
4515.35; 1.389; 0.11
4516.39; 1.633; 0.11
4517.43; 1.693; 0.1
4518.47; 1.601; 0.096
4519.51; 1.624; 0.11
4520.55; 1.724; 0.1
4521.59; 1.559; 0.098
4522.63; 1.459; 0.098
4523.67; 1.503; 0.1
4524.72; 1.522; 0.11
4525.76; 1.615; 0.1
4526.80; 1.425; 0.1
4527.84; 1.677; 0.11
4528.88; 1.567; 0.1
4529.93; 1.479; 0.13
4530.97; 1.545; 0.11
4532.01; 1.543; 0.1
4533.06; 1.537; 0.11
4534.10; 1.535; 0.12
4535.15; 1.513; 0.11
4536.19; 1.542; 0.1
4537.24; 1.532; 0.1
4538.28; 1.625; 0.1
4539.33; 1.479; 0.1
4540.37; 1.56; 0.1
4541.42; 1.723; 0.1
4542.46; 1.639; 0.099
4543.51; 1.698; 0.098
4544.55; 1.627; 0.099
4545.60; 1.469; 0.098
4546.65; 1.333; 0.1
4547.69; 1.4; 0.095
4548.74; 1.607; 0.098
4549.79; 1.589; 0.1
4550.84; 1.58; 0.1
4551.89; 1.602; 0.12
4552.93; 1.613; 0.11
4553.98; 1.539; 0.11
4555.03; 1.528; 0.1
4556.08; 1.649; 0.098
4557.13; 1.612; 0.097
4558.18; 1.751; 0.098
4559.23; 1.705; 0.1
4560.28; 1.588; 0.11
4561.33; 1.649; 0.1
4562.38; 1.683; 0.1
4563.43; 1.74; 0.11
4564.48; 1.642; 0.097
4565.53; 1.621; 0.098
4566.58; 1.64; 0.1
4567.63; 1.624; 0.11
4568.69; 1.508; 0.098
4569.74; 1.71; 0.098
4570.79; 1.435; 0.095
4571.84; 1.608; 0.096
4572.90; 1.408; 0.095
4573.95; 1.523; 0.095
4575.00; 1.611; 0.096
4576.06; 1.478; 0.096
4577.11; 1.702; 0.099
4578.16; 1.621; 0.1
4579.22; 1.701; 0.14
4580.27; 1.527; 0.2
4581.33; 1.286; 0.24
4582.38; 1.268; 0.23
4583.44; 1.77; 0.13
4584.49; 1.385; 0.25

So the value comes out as -10.21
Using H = -0.21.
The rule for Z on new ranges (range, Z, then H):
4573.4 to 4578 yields -9.82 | 0.18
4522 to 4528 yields -9.78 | 0.22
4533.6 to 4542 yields -9.81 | 0.19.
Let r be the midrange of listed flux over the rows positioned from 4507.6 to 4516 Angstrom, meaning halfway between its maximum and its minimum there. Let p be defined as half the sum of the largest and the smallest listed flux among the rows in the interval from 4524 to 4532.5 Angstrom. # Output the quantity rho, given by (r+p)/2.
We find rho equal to 1.54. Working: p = 1.55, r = 1.53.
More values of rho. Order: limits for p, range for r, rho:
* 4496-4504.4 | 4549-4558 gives 1.58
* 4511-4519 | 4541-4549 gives 1.53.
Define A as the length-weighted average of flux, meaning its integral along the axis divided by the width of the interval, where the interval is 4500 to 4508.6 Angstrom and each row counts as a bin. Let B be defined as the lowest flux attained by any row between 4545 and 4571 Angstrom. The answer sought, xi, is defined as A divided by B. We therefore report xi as 1.25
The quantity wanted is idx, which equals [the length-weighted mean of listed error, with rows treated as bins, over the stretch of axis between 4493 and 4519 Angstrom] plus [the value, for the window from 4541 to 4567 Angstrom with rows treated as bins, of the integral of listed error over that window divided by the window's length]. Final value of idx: 0.206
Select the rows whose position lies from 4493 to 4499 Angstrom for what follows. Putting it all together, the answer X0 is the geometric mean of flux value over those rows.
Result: 1.519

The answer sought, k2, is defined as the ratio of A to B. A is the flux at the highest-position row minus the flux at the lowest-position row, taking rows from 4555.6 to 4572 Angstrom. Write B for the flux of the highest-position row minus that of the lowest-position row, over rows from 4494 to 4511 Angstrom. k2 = -5.9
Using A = -0.04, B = 0.01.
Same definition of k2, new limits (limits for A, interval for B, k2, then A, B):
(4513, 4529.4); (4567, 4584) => -0.7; -0.11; 0.15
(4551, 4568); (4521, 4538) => -0.8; 0.02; -0.03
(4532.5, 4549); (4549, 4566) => 2.2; 0.07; 0.03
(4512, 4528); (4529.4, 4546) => -17.6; 0.18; -0.01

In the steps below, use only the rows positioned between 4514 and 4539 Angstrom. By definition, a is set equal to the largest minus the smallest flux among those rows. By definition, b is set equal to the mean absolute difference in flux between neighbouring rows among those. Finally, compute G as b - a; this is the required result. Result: -0.25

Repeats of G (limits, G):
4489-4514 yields -0.35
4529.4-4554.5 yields -0.32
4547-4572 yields -0.27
